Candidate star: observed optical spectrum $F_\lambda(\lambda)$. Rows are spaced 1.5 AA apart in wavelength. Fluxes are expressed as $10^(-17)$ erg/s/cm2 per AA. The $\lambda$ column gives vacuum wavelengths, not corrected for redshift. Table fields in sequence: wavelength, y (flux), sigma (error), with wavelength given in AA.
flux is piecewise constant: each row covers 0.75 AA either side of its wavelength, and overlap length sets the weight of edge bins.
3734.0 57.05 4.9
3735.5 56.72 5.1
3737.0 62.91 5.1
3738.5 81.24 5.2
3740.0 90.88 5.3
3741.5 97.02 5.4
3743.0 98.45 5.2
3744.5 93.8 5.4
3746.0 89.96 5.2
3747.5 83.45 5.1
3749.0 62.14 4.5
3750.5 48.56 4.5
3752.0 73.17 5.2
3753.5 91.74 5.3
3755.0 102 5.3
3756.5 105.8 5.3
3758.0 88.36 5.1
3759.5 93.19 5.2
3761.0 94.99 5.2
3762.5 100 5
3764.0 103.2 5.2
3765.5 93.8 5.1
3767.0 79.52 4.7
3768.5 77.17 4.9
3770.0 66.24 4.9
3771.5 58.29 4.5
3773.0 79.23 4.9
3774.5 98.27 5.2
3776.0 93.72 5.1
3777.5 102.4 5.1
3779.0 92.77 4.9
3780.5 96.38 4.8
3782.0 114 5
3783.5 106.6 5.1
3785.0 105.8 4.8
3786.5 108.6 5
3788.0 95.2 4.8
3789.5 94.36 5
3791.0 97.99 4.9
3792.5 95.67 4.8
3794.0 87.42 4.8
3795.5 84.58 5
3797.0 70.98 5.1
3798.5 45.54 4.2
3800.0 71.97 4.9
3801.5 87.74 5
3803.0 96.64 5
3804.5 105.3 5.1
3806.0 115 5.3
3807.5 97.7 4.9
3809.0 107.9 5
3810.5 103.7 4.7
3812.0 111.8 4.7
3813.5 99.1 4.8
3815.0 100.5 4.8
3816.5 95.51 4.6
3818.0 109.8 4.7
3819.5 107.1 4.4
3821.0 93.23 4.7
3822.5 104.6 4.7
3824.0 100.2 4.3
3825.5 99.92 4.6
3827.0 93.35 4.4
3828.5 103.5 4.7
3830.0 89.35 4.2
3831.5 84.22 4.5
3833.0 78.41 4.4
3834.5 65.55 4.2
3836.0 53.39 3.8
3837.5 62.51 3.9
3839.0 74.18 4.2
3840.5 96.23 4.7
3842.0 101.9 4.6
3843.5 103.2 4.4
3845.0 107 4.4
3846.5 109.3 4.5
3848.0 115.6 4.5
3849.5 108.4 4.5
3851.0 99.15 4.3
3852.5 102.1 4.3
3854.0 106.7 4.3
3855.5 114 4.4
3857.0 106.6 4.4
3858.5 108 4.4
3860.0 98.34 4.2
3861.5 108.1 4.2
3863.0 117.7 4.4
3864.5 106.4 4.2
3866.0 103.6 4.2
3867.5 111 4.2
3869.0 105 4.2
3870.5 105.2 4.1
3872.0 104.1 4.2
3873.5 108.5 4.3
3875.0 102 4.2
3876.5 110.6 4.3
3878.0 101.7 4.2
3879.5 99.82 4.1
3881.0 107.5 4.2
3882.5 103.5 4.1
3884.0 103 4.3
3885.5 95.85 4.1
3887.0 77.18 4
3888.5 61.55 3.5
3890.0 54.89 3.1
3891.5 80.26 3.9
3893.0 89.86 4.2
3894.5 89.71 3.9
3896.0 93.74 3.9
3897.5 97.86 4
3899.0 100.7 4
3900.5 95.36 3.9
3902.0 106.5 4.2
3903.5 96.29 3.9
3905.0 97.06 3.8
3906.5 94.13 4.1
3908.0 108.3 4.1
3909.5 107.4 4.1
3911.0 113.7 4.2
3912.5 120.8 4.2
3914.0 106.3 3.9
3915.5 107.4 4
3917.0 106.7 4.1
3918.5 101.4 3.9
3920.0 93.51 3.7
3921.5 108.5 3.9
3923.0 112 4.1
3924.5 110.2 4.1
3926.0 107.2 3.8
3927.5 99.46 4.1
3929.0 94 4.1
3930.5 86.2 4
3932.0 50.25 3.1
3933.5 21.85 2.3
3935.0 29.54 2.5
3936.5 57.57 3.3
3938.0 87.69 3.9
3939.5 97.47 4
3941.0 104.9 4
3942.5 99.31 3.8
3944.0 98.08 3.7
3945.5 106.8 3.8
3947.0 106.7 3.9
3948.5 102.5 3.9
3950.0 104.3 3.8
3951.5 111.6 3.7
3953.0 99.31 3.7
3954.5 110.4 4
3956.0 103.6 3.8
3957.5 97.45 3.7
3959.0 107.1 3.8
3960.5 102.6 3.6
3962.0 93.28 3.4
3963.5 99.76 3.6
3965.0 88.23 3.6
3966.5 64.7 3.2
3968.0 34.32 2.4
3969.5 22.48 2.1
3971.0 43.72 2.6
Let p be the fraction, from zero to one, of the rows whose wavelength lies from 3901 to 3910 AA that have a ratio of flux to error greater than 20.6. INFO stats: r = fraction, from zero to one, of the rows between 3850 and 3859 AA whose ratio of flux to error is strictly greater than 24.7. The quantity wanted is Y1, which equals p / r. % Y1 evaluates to 3.0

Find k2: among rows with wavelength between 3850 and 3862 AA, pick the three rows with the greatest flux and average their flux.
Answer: 110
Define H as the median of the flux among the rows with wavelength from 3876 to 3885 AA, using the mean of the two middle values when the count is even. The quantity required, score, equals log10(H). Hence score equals 2.01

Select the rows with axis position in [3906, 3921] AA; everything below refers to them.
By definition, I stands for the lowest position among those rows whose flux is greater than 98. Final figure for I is 3908.0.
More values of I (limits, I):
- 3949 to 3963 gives 3950.0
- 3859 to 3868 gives 3860.0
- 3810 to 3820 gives 3810.5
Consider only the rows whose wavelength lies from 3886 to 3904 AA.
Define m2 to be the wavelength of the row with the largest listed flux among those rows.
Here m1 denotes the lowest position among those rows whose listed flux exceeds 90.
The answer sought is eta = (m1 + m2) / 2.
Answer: 3899.0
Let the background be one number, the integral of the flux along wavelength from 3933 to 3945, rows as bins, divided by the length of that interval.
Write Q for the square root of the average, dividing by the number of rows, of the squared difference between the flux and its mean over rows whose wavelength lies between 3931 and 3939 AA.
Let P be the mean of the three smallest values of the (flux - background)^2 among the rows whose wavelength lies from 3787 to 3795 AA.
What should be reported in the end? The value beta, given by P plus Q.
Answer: 292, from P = 268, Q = 23.2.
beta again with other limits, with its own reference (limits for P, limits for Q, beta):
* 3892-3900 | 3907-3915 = 227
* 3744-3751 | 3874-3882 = 150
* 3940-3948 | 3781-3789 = 612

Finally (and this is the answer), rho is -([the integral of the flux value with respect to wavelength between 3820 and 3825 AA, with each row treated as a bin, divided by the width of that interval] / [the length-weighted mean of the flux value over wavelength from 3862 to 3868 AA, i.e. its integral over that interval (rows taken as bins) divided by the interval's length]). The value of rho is -0.91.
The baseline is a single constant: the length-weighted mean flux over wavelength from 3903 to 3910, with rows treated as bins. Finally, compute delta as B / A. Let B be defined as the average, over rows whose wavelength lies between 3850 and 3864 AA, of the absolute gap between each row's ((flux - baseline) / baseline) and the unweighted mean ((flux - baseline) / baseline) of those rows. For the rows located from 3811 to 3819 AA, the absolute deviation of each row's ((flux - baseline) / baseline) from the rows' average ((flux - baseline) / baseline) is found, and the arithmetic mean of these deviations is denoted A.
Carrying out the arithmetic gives 0.8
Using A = 0.059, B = 0.046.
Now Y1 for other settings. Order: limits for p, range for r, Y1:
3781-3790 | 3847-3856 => 1.3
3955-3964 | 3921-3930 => 1.5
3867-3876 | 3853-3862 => 2.0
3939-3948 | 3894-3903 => 3.0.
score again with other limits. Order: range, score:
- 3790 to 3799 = 1.93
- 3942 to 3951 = 2.01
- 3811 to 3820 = 2.02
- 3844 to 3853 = 2.03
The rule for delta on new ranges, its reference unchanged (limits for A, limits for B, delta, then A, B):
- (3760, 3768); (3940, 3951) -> 0.5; 0.061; 0.028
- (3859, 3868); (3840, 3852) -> 1.0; 0.047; 0.050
